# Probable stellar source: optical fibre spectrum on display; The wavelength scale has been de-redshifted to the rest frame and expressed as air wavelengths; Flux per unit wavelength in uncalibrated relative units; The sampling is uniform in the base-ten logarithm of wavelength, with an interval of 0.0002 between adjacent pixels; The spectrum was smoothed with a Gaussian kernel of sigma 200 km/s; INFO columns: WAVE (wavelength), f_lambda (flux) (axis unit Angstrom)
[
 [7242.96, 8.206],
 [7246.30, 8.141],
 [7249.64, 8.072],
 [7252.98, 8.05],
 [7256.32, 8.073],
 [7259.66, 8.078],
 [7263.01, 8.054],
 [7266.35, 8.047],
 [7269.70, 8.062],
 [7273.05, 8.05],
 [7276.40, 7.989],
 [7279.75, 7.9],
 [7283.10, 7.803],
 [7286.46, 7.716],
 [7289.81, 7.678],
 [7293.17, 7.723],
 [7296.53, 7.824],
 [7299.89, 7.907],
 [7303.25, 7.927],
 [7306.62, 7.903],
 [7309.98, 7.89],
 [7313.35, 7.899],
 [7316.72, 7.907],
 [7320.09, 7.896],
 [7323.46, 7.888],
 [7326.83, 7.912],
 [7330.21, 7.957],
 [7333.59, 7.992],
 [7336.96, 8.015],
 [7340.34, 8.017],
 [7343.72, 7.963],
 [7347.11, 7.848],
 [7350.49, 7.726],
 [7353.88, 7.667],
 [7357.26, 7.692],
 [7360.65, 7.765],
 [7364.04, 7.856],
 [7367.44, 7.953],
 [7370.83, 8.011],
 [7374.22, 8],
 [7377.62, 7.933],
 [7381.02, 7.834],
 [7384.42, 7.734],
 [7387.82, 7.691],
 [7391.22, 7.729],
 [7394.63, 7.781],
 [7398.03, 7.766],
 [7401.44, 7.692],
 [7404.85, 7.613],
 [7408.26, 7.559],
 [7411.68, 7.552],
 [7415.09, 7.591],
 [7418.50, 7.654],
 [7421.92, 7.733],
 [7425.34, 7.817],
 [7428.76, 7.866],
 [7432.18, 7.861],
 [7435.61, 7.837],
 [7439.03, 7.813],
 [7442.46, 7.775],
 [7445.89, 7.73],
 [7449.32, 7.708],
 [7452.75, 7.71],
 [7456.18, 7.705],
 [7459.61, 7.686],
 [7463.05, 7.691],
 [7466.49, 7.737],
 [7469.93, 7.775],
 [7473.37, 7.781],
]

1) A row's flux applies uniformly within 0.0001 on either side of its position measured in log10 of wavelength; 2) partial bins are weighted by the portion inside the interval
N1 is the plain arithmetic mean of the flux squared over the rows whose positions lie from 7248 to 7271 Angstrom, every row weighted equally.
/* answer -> 65.0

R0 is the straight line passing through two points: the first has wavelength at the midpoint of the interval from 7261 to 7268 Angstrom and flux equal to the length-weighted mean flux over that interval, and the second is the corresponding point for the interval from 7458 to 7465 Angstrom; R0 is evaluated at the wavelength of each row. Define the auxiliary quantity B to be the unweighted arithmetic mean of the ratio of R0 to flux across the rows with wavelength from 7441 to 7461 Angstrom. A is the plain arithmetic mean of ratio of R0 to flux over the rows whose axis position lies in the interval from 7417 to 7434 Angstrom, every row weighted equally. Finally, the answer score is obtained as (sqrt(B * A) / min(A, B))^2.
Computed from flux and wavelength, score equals 1.00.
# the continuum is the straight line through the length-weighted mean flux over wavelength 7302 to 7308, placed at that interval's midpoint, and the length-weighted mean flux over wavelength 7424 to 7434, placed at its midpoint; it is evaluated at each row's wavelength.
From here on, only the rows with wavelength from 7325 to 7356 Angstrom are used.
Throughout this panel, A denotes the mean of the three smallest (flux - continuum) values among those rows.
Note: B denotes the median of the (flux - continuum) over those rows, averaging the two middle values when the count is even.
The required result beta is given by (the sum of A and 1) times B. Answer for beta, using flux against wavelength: 0.05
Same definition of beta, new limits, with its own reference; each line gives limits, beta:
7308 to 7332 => 0.00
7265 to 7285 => 0.09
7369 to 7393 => -0.03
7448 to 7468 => -0.11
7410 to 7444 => -0.04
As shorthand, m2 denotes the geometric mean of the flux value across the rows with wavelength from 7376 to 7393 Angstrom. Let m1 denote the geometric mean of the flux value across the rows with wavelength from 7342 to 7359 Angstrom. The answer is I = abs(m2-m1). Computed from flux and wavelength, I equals 0.01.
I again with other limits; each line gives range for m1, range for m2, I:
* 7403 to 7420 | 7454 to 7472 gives 0.13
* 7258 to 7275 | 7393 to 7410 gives 0.38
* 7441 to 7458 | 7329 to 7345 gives 0.26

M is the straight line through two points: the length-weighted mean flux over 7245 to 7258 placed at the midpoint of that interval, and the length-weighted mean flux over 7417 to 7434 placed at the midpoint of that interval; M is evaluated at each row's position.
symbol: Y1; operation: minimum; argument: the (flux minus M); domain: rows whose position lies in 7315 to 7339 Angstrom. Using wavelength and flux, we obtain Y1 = -0.071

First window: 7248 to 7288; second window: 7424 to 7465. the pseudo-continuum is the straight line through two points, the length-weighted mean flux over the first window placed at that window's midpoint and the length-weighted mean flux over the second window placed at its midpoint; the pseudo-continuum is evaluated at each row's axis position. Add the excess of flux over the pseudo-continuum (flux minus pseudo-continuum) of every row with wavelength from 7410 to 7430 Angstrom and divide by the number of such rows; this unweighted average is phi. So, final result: -0.09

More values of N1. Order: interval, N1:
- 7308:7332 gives 62.5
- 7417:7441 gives 60.8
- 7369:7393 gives 61.6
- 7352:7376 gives 61.6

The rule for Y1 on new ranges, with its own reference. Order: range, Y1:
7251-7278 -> -0.051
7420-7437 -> -0.057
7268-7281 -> -0.134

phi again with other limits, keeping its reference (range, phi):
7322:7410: -0.04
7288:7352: -0.04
